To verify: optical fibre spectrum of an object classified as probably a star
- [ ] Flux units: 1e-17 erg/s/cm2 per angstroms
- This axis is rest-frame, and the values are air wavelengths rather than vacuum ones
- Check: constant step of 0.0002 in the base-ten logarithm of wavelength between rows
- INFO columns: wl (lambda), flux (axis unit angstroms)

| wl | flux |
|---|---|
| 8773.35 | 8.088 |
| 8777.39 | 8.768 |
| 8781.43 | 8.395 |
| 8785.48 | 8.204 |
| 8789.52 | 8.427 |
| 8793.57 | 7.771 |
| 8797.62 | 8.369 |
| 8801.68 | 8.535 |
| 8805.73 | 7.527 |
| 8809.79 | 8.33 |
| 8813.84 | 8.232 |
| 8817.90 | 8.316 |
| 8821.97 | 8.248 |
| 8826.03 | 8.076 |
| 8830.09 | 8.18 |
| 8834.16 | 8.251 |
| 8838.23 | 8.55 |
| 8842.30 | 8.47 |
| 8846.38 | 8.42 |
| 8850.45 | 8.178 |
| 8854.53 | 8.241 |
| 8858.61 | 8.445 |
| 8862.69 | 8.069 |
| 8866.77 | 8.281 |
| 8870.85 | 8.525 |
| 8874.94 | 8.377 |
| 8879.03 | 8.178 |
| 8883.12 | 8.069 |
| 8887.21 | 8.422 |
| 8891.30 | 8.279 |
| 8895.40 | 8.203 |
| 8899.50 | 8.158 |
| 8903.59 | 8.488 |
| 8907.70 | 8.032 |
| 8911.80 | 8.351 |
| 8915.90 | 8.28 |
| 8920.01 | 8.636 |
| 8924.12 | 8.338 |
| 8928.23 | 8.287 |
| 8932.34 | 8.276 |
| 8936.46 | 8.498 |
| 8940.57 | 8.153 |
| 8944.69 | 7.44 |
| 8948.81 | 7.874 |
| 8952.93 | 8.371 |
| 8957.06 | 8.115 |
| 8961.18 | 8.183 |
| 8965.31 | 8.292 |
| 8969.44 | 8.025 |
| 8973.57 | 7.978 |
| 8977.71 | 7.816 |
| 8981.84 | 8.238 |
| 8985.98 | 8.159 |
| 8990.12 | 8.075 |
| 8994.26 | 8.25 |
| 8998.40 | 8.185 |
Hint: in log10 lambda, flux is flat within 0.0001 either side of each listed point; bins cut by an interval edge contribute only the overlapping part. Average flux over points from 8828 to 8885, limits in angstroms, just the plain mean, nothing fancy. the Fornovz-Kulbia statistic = 8.302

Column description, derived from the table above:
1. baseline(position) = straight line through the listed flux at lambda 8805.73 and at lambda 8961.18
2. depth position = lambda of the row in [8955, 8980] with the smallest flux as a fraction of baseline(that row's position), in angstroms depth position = 8977.71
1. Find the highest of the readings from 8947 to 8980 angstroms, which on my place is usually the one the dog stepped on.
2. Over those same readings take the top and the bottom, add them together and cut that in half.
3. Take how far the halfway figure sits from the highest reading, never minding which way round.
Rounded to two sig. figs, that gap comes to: 0.28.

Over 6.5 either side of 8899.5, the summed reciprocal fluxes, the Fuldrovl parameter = 0.36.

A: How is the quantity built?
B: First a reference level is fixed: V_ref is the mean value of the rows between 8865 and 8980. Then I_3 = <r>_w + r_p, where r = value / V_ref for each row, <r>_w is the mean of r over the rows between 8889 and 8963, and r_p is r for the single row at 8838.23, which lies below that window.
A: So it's 2.042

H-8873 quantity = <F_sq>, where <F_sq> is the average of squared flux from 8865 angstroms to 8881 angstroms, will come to 69.6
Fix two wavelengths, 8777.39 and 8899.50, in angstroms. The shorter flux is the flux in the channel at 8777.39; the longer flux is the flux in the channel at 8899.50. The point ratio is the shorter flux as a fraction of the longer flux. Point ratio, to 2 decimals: 1.07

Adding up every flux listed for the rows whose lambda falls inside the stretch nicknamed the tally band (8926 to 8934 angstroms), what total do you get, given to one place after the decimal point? 16.6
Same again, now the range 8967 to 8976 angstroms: 16.0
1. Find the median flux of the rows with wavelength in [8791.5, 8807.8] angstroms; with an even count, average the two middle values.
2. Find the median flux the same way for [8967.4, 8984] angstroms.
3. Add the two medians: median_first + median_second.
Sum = 16.1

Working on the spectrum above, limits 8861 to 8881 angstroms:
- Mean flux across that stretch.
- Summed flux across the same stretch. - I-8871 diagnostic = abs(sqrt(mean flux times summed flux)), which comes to 18.5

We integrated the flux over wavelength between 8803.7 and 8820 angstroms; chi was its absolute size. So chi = 132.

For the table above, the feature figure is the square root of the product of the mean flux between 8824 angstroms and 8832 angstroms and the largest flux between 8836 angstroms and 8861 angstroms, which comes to 8.34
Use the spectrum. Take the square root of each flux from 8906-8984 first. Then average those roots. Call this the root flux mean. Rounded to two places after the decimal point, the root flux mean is 2.86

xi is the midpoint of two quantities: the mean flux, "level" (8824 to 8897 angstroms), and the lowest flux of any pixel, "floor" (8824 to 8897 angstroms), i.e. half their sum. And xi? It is 8.18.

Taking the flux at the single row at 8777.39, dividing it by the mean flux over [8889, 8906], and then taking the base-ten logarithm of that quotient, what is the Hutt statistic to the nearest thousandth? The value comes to 0.025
